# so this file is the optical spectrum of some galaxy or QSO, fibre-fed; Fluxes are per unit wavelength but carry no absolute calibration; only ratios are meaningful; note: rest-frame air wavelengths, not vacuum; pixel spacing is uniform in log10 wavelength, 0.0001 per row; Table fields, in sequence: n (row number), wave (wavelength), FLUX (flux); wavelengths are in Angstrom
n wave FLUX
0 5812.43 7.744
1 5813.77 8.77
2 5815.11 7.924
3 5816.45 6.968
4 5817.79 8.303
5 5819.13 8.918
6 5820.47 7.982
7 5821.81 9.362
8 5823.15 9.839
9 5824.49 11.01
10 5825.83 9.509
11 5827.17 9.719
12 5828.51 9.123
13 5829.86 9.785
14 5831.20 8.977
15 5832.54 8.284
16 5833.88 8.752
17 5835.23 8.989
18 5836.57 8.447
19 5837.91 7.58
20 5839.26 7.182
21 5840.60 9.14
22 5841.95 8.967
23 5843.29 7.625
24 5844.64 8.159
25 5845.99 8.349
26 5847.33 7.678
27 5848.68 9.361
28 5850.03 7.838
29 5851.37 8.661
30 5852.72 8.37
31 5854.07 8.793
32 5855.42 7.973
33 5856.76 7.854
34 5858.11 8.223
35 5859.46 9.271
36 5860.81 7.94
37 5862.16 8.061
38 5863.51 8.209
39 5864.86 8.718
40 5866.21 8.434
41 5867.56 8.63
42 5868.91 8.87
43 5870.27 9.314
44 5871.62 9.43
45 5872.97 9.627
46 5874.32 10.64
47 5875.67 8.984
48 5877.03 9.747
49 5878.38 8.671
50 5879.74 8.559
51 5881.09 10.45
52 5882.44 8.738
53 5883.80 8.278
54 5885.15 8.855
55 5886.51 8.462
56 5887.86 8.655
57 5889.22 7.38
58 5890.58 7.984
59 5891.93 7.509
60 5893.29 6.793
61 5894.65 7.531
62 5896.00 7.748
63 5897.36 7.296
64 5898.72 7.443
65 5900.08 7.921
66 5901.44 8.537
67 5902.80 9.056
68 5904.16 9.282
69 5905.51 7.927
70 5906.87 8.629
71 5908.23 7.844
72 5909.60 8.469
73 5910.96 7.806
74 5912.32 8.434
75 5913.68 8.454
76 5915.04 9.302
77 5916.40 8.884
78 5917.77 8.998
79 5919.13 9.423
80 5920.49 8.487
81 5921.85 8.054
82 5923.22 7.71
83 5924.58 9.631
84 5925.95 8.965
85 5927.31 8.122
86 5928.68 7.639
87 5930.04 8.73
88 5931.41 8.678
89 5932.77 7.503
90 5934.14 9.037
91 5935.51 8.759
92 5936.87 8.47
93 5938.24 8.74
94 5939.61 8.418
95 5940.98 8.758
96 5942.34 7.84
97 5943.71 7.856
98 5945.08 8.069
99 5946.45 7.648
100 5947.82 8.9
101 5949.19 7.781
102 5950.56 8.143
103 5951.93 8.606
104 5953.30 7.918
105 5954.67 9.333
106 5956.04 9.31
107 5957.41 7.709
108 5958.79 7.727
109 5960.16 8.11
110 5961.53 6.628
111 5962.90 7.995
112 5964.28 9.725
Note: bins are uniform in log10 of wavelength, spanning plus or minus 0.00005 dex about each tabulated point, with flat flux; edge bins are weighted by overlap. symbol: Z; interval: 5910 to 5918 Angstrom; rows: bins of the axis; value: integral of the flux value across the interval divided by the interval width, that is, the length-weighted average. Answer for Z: 8.62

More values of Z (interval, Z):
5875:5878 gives 9.29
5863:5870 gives 8.62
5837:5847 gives 8.14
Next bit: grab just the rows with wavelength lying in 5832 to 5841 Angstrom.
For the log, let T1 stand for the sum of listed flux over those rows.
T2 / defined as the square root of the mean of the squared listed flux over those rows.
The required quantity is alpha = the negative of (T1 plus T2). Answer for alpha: -66.7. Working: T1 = 58.4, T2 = 8.37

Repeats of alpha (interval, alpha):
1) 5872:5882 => -76.2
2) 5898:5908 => -67.2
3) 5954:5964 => -65.0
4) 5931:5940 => -68.1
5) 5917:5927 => -70.0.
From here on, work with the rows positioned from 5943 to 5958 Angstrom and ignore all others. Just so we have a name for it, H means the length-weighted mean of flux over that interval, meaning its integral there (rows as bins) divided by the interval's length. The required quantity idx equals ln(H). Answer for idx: 2.12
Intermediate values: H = 8.3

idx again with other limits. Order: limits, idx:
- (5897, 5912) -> 2.11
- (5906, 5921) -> 2.15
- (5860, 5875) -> 2.19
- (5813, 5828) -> 2.19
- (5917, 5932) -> 2.15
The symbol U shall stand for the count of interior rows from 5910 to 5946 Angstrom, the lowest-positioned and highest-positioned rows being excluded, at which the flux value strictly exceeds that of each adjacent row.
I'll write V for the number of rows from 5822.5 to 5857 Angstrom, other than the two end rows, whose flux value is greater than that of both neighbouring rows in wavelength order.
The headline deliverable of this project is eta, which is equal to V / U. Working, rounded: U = 7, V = 9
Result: 1.29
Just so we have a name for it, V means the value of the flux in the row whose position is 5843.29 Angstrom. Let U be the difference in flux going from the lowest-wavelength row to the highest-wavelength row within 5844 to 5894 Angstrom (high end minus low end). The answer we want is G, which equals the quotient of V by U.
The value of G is -5.6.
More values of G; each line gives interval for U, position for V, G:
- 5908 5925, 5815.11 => 4.4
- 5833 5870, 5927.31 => 68.8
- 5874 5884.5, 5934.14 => -3.8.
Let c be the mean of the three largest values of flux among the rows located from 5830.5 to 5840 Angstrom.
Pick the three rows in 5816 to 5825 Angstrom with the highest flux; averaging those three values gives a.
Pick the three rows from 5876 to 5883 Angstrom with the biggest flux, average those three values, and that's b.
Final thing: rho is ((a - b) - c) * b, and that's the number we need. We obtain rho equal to -82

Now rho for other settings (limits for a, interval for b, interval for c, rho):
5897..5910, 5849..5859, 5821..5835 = -85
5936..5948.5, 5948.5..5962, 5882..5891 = -82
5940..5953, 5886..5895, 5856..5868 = -71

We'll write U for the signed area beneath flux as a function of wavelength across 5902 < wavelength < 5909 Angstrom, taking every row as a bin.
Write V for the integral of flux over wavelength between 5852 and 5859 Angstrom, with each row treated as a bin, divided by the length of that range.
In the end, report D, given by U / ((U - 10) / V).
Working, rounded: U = 60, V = 8.3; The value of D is 9.9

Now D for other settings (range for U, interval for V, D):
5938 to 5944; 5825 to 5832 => 11.8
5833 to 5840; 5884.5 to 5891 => 10.0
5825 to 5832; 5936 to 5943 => 10.0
